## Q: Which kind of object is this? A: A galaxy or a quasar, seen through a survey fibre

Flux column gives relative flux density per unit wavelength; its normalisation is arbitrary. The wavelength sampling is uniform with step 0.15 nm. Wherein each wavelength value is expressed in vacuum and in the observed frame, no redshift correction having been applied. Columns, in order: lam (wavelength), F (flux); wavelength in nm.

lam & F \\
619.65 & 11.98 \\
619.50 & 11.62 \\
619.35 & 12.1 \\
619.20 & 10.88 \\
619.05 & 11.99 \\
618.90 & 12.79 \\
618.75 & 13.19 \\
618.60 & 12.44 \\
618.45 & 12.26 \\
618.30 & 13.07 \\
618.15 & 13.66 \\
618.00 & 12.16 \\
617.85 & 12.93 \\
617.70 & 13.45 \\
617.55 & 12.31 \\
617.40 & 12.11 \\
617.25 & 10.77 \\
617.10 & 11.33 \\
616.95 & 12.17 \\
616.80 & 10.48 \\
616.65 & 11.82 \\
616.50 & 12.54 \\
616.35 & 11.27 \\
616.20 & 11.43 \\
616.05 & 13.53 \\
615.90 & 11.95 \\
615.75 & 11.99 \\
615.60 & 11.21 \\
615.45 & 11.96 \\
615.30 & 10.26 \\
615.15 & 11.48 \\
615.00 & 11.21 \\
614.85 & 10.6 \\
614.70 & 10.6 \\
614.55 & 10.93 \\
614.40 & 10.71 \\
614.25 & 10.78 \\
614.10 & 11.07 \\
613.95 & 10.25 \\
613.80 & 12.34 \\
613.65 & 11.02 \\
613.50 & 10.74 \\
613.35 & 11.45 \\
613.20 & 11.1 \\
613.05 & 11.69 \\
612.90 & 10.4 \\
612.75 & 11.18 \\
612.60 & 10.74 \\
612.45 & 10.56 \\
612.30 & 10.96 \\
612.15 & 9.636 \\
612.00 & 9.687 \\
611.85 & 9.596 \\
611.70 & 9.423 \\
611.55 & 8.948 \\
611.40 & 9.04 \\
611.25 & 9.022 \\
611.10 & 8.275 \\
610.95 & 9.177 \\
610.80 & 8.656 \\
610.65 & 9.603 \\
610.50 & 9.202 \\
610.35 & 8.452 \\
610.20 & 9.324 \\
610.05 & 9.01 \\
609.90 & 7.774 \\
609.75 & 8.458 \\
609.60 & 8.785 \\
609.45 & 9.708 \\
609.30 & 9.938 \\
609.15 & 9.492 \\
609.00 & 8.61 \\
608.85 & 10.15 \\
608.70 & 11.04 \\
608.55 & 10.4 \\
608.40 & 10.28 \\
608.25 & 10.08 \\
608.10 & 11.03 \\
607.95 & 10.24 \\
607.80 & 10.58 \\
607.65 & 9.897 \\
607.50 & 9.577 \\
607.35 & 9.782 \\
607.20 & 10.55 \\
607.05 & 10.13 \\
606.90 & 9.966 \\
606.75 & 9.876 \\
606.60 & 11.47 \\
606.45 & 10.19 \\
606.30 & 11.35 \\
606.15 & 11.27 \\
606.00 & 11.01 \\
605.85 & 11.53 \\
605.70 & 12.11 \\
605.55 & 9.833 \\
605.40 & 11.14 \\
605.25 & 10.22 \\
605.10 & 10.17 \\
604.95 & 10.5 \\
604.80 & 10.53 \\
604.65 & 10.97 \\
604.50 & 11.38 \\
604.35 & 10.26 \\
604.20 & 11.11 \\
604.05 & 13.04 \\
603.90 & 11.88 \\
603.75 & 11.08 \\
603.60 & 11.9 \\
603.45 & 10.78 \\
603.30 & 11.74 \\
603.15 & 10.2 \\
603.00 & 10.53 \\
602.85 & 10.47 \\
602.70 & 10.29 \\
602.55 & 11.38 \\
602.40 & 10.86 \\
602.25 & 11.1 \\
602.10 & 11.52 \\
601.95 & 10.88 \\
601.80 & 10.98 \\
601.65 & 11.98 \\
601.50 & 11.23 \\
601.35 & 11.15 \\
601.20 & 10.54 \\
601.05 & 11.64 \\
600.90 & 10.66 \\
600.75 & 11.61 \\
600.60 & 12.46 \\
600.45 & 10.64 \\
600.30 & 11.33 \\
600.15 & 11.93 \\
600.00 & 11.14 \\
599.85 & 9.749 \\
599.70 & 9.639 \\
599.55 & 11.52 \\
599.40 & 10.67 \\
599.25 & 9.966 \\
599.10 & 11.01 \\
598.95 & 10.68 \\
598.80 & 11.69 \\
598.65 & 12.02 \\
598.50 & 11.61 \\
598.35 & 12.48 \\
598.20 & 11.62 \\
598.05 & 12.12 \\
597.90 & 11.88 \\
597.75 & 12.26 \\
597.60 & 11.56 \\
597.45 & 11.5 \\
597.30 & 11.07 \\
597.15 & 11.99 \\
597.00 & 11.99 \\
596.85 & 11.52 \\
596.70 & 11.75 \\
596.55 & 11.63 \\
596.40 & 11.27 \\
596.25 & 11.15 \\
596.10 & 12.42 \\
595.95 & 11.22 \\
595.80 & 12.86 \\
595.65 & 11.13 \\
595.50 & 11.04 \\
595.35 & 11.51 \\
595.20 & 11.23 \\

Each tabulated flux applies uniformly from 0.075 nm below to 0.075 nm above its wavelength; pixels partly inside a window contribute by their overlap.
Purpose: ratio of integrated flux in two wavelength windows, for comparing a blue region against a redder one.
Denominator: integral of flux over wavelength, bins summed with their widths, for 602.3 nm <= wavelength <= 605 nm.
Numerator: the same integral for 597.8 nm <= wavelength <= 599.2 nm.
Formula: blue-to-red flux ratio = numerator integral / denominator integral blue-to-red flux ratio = 0.5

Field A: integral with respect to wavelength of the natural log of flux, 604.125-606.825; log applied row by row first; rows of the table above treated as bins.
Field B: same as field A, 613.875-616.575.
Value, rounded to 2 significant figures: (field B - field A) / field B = 0.018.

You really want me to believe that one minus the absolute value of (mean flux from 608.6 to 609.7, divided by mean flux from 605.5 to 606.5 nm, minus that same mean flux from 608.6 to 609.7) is -7.8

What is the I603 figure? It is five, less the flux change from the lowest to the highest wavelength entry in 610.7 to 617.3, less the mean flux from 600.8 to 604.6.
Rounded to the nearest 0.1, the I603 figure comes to -8.3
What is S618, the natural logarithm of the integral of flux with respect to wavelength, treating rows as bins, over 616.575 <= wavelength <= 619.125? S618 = 3.44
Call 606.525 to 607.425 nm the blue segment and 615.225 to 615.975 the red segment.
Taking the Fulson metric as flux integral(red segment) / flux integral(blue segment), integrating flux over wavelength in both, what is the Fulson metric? 0.93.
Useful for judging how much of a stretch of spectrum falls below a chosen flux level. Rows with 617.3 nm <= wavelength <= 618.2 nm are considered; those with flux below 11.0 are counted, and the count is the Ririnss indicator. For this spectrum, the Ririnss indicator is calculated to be 0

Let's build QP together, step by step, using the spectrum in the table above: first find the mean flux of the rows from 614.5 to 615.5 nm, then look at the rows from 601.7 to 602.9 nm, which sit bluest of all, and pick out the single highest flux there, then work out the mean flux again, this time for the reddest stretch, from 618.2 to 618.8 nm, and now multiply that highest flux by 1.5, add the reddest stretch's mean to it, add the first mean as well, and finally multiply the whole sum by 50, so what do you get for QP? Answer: 2051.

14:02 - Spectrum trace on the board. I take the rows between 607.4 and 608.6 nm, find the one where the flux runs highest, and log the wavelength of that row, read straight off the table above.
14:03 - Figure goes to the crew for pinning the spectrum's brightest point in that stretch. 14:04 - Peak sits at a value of 608.10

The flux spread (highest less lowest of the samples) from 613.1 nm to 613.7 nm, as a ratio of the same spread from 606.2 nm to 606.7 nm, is 0.55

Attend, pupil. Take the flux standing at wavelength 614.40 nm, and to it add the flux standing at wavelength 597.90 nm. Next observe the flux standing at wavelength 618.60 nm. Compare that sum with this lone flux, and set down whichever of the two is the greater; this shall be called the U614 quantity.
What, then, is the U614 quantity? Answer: 22.6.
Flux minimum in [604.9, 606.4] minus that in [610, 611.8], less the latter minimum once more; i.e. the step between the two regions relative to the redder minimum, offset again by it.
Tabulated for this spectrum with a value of -6.7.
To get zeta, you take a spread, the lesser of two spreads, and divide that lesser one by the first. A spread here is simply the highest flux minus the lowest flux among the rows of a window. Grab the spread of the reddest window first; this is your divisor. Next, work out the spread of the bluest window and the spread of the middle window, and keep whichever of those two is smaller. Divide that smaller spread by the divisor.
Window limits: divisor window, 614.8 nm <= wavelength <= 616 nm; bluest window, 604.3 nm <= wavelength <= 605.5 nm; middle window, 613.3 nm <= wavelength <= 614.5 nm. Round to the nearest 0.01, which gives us 0.70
